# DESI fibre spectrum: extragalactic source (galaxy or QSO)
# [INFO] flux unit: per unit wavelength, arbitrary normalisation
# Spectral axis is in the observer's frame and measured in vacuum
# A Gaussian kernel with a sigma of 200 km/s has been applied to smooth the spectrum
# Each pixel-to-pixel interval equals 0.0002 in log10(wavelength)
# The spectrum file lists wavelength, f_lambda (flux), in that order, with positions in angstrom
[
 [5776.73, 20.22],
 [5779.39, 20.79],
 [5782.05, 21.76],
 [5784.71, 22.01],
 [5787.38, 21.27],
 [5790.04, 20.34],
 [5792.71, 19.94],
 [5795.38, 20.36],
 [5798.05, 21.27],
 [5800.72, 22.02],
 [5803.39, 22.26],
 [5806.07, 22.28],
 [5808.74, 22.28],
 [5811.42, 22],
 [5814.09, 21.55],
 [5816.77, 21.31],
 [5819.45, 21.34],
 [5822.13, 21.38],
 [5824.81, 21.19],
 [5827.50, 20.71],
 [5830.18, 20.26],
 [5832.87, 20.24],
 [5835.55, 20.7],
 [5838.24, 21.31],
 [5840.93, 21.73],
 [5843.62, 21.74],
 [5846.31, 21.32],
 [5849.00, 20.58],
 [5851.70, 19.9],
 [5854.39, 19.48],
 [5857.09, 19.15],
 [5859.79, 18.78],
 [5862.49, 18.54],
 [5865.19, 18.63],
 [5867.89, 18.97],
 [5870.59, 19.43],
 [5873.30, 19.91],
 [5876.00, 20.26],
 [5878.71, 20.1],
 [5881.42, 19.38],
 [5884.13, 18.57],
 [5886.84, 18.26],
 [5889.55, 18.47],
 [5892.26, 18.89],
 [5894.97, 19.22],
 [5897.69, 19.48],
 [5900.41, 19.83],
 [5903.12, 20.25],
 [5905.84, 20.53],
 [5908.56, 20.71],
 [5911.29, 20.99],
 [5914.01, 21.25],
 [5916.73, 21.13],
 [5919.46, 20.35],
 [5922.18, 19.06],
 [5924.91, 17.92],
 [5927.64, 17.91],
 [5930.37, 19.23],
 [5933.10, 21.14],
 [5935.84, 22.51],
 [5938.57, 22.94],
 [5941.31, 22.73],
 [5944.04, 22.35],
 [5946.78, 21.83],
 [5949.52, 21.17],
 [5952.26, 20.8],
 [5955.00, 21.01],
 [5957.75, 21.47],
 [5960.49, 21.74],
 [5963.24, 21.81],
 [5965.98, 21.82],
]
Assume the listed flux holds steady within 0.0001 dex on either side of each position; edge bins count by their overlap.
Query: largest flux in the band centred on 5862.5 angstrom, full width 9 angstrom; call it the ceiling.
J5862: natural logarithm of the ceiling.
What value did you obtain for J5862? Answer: 2.93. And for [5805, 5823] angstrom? 3.10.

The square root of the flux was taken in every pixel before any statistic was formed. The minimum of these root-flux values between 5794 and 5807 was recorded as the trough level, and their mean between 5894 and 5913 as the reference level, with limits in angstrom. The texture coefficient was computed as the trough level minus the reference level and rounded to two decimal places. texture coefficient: 0.02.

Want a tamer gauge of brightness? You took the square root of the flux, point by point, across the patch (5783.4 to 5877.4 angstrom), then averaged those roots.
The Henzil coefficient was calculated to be 4.55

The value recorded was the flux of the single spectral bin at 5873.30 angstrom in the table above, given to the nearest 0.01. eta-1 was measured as 19.91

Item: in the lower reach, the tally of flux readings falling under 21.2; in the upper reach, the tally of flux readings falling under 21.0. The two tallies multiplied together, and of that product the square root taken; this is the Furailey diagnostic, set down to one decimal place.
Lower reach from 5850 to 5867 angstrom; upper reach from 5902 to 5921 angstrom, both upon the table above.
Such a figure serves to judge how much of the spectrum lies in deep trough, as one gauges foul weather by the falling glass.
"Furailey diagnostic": 5.5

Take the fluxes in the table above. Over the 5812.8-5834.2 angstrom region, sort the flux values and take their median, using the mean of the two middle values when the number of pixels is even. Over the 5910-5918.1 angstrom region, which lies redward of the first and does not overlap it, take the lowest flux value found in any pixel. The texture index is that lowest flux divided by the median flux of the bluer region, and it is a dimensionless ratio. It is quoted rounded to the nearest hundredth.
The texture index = 0.99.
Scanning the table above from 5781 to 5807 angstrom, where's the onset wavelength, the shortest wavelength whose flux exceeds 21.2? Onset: 5782.05 angstrom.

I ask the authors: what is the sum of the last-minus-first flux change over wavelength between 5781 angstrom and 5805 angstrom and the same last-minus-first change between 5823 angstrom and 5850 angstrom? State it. -0.1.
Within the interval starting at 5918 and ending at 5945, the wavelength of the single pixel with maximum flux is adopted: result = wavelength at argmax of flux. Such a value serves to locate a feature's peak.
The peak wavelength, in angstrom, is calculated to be 5938.57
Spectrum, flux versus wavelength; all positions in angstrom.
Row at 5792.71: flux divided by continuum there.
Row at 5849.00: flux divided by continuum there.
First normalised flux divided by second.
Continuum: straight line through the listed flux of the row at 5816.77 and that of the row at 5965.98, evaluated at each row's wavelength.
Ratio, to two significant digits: 0.98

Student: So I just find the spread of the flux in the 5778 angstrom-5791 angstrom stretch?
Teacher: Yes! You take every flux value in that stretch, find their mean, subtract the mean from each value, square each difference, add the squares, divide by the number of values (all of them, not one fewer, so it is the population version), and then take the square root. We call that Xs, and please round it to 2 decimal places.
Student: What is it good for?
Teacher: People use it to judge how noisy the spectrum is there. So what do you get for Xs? 0.61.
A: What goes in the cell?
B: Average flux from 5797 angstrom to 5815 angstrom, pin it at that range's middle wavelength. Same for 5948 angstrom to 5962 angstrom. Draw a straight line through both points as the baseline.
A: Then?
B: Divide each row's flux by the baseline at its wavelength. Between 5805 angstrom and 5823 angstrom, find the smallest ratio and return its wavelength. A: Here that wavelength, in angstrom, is 5816.77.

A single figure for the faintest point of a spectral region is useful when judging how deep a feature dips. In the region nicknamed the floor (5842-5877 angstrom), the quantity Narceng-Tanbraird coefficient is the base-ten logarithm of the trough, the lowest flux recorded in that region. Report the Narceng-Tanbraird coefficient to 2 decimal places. 1.27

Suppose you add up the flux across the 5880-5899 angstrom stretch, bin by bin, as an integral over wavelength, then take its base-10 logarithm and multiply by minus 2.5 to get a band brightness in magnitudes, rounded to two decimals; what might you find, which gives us -6.39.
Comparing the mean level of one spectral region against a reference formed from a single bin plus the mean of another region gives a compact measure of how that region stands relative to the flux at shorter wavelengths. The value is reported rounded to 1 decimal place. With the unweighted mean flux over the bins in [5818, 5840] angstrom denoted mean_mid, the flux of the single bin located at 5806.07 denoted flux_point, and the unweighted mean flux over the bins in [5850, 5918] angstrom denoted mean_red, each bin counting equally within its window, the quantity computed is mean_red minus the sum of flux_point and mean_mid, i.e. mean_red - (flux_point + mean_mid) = -23.6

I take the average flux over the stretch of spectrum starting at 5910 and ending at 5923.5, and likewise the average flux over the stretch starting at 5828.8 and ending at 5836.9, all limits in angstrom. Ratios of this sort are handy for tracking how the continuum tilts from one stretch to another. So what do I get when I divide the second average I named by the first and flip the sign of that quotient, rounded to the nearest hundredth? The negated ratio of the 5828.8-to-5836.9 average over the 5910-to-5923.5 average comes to -0.99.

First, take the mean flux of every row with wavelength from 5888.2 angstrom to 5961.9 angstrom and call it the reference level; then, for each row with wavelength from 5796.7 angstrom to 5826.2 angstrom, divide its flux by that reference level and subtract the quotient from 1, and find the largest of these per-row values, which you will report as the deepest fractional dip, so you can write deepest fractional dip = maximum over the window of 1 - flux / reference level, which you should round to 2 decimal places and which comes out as -0.03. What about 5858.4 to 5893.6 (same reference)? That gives 0.11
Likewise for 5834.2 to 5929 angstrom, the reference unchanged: 0.13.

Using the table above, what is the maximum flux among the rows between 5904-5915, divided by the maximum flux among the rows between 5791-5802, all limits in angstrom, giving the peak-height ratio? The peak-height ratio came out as 0.97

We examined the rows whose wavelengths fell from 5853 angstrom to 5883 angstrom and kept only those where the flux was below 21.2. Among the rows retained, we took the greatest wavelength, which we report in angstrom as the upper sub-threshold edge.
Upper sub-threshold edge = 5881.42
